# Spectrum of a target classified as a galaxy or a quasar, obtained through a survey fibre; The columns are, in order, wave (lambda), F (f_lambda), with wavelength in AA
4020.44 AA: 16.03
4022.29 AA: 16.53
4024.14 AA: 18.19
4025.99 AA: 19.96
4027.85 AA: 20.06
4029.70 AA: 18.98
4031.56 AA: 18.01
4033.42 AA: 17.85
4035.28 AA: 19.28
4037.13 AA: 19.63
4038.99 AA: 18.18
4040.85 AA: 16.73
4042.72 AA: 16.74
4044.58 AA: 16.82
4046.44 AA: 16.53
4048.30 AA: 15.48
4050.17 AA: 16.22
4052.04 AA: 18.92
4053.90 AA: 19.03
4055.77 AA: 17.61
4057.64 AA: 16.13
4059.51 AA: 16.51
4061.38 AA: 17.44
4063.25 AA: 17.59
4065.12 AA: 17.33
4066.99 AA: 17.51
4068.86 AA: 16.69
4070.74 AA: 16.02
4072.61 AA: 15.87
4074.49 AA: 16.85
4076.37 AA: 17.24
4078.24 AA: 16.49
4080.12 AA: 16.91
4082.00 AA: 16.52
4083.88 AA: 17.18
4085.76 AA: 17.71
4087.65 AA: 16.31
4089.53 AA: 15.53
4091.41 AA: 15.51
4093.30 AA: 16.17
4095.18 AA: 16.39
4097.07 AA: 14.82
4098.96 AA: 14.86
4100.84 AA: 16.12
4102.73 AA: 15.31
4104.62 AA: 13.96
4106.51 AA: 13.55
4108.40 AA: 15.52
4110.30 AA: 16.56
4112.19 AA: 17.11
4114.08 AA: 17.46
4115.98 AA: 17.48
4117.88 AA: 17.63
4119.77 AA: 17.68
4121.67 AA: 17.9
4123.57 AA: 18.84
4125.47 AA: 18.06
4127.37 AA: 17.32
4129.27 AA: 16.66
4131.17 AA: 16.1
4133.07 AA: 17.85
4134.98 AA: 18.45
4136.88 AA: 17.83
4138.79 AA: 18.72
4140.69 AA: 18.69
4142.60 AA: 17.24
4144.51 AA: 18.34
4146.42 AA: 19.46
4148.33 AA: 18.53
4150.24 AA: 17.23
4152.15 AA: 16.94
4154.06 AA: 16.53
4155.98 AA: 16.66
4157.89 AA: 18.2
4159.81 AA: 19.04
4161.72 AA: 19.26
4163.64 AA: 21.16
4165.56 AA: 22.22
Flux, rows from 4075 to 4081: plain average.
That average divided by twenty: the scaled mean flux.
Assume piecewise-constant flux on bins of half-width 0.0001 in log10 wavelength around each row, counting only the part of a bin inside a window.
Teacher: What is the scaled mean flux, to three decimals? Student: 0.844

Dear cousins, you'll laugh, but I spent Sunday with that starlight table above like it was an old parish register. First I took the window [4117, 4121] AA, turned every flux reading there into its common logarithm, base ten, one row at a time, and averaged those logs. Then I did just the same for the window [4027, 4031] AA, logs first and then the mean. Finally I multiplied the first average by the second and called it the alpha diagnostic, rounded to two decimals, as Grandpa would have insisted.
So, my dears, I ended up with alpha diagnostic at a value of 1.61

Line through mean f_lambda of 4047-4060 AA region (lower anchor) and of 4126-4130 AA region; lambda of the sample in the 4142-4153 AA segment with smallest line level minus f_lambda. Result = 4146.42 AA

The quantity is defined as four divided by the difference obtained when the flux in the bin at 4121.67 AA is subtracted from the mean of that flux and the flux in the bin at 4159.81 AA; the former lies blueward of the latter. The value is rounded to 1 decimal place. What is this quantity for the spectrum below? 7.0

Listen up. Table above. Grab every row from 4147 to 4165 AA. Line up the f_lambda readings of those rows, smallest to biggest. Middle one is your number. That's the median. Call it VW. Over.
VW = 18.2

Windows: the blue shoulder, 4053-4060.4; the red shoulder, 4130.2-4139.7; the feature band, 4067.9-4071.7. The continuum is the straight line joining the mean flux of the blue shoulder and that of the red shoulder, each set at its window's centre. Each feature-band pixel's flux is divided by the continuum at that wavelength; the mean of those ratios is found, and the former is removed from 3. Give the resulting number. 2.06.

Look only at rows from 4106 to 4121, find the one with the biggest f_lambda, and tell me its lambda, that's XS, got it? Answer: 4119.77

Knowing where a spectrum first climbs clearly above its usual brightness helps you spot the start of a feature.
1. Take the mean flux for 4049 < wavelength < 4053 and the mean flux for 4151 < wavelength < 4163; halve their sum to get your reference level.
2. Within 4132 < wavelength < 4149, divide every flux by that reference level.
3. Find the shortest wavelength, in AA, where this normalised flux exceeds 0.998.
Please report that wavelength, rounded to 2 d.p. 4133.07 AA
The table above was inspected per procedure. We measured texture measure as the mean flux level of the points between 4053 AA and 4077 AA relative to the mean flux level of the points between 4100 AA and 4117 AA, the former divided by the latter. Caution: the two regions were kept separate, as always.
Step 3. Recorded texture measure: 1.07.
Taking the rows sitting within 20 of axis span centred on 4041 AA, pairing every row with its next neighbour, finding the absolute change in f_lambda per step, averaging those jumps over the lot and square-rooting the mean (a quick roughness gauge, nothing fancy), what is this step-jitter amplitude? 0.84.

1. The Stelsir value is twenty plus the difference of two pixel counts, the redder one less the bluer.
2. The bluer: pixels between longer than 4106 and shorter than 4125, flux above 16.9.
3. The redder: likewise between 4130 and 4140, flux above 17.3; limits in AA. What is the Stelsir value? 17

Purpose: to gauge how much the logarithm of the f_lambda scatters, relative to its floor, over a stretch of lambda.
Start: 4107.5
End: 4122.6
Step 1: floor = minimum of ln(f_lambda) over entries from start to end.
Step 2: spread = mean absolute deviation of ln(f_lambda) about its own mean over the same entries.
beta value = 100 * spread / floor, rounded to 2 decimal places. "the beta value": 1.25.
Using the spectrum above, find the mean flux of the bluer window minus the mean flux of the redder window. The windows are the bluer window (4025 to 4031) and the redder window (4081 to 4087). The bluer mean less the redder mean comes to 2.5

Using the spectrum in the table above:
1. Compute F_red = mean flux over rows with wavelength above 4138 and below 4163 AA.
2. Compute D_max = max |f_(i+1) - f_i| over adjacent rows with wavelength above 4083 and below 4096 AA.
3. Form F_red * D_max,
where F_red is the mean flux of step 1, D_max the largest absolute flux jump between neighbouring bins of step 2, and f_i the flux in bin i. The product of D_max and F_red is 25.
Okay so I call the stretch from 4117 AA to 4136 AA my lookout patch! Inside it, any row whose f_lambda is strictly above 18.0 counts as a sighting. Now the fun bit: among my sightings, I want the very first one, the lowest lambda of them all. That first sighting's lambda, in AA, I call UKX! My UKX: 4123.57 AA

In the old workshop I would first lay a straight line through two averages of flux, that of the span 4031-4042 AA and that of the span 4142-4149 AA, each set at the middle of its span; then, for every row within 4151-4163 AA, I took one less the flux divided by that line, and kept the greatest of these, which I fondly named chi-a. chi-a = 0.10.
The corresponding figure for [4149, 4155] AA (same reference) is 0.10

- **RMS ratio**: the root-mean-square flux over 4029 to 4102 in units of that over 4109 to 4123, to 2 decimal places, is 0.98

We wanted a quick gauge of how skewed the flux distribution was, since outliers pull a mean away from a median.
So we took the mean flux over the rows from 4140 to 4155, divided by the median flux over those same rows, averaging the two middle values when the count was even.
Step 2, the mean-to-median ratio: 1.004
